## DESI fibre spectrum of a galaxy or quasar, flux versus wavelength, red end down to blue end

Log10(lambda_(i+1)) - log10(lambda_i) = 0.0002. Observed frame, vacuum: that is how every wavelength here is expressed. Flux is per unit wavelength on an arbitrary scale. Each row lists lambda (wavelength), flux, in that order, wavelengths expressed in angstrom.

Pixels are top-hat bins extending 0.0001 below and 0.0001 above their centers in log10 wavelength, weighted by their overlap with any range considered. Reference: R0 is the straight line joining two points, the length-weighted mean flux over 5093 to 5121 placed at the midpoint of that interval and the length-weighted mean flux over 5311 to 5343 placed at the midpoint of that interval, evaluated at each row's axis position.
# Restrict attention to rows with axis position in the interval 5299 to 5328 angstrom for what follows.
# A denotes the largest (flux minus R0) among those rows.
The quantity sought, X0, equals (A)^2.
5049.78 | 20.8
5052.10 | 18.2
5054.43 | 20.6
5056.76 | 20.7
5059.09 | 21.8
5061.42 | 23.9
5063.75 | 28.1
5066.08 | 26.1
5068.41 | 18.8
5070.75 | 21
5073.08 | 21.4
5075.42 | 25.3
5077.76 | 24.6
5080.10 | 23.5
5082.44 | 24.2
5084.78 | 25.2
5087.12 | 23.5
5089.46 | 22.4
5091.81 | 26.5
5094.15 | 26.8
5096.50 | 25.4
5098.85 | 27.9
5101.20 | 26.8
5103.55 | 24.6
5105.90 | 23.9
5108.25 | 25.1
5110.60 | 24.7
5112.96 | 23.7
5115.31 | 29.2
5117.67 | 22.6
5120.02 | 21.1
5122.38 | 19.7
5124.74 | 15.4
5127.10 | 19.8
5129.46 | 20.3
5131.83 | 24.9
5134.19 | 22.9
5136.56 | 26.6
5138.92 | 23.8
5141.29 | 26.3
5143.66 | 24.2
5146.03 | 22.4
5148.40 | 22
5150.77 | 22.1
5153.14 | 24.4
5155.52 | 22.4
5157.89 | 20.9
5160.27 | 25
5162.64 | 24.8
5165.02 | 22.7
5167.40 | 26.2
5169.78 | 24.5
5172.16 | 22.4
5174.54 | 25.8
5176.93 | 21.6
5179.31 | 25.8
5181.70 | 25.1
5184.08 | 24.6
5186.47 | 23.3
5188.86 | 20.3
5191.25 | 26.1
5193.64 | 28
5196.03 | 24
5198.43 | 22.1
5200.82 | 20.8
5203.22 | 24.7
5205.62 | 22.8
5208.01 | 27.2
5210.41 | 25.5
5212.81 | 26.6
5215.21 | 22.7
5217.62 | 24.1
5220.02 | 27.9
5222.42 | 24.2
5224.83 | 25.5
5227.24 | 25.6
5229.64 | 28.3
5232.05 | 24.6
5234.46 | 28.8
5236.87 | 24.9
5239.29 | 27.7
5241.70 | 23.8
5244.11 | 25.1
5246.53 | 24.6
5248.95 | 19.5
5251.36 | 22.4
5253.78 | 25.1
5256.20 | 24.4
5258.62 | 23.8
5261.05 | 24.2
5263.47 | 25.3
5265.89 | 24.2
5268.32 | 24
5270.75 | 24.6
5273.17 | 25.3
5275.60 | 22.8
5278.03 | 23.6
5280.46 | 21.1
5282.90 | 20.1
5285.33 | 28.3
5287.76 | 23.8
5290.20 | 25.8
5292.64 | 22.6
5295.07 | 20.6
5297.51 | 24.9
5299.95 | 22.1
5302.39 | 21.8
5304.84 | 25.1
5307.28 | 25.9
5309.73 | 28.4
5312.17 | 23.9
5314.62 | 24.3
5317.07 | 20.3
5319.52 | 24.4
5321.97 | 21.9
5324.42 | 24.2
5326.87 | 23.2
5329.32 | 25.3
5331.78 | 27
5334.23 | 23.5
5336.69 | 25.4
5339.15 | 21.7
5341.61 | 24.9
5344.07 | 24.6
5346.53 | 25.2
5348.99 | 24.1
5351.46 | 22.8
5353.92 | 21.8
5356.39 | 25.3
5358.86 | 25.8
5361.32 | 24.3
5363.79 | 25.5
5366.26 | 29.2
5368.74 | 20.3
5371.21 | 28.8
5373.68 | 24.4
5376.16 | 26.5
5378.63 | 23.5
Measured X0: 20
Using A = 4.4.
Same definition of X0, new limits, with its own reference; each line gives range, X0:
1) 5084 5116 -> 17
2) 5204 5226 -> 12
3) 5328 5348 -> 10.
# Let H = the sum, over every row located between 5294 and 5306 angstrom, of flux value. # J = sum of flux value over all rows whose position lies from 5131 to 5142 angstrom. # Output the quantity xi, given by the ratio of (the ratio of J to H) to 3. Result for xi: 0.36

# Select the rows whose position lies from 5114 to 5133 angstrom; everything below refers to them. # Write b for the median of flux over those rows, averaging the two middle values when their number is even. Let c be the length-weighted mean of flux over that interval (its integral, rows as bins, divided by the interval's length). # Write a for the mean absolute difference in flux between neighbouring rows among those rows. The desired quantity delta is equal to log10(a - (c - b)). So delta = 0.38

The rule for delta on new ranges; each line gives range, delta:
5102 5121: 0.34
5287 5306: 0.39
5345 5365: 0.26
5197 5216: 0.36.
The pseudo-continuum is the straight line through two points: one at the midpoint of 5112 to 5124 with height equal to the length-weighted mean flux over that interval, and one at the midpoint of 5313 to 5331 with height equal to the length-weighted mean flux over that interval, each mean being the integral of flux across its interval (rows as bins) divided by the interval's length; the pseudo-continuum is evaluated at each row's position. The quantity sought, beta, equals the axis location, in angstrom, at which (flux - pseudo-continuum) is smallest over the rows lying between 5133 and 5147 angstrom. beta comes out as 5146.03 angstrom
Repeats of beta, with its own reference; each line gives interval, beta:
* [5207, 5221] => 5215.21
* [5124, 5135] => 5124.74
